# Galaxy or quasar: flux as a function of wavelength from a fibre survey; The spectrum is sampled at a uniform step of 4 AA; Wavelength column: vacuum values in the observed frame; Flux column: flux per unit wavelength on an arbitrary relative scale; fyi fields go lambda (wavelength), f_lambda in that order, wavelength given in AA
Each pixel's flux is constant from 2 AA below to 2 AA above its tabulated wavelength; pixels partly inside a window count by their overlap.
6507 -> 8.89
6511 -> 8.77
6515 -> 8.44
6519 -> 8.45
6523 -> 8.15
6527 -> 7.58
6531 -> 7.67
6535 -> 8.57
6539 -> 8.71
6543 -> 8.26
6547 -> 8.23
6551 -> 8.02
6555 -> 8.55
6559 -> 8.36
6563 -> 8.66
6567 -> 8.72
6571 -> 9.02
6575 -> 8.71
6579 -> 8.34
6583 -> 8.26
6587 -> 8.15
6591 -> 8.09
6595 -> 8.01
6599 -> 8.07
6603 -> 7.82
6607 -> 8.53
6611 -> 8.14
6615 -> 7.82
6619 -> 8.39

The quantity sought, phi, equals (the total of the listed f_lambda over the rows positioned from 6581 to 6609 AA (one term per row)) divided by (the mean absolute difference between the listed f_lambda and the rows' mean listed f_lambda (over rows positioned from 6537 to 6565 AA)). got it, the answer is 275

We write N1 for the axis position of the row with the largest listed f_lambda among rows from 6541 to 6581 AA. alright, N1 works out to 6571 AA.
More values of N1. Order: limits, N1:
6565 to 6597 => 6571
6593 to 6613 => 6607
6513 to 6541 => 6539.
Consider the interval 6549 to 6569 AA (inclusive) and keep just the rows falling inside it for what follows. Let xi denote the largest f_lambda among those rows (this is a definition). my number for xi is 8.72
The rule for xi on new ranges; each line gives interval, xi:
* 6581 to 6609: 8.53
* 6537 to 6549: 8.71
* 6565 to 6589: 9.02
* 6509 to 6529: 8.77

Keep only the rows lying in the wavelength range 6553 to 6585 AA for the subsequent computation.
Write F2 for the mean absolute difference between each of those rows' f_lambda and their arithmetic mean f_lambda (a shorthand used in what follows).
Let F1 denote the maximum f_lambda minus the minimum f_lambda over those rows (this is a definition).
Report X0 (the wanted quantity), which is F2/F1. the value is 0.263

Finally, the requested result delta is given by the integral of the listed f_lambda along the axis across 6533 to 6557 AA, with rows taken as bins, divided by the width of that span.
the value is 8.39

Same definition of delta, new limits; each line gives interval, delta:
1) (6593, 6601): 8.04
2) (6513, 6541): 8.22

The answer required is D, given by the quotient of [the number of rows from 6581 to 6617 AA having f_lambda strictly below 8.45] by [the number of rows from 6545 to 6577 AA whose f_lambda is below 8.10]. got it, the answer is 8.0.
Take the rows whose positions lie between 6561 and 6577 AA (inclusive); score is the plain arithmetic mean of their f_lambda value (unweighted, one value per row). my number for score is 8.78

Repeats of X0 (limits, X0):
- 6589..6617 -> 0.224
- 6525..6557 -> 0.293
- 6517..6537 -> 0.371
